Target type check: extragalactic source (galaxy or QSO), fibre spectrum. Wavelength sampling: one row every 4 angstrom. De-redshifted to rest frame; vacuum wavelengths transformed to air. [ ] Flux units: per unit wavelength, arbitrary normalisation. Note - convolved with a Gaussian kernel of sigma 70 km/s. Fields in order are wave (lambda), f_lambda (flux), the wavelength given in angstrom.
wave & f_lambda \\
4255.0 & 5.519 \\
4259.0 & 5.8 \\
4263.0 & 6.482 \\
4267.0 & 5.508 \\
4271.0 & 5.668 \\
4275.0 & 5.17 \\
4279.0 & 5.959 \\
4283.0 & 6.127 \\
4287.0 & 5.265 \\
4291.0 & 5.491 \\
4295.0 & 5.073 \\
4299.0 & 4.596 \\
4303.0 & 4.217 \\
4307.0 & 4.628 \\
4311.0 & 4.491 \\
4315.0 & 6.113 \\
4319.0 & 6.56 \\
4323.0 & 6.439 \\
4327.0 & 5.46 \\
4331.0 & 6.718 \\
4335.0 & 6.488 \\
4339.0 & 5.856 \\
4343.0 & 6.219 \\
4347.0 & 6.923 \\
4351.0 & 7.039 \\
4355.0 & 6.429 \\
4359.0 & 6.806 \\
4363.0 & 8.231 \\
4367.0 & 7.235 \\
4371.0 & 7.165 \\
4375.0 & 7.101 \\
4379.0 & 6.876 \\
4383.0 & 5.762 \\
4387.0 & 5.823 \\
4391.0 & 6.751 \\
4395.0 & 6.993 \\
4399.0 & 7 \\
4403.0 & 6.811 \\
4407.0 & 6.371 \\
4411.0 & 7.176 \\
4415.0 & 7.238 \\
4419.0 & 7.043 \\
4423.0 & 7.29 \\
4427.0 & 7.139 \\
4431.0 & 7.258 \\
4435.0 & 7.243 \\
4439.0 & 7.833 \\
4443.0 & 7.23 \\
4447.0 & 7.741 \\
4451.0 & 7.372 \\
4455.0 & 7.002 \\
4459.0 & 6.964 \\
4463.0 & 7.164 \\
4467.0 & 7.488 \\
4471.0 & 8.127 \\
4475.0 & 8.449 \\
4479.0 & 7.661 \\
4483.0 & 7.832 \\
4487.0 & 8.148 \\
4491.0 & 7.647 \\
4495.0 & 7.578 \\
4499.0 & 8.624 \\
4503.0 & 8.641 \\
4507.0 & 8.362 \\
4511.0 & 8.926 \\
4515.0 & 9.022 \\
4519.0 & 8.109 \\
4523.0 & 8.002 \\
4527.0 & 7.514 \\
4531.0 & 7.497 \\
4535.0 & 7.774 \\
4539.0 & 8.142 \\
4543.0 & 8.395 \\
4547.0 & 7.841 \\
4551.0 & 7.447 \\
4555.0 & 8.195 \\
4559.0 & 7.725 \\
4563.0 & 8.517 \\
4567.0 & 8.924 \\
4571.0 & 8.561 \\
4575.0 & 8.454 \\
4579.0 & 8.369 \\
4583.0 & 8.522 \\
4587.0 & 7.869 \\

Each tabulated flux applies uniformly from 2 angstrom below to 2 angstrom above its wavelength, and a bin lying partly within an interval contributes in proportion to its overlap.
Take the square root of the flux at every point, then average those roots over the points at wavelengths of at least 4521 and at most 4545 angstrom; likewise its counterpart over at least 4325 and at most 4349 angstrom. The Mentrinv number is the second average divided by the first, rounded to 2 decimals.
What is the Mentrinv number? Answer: 0.89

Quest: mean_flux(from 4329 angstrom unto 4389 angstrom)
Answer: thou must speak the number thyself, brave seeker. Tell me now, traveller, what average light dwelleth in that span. 6.7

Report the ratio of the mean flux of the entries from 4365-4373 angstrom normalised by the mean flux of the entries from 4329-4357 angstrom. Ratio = 1.10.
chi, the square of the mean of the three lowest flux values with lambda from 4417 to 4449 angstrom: 51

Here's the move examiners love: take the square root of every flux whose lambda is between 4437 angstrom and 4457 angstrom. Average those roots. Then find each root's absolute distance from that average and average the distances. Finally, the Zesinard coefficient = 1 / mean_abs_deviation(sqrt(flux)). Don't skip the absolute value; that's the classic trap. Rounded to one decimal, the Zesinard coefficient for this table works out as 19.4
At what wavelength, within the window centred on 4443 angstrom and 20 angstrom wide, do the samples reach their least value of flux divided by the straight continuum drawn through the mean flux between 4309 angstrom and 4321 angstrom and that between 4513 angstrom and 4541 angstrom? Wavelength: 4443.0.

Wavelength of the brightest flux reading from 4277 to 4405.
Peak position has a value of 4363.0 angstrom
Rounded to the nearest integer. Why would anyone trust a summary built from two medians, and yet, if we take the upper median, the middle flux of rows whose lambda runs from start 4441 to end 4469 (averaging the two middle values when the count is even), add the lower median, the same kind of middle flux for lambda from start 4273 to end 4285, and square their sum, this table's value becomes 174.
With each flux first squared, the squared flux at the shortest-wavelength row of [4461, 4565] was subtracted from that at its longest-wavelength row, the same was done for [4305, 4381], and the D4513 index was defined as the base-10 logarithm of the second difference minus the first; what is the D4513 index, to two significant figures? 0.67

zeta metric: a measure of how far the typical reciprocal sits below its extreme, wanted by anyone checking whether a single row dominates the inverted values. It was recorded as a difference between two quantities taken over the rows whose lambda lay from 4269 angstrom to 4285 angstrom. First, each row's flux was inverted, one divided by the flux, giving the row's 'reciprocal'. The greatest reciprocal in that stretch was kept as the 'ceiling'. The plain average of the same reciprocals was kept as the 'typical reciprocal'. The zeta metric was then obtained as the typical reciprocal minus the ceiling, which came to -0.018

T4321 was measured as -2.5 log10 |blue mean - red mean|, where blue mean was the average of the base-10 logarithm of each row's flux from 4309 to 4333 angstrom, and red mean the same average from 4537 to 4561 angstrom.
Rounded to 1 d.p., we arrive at 2.2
